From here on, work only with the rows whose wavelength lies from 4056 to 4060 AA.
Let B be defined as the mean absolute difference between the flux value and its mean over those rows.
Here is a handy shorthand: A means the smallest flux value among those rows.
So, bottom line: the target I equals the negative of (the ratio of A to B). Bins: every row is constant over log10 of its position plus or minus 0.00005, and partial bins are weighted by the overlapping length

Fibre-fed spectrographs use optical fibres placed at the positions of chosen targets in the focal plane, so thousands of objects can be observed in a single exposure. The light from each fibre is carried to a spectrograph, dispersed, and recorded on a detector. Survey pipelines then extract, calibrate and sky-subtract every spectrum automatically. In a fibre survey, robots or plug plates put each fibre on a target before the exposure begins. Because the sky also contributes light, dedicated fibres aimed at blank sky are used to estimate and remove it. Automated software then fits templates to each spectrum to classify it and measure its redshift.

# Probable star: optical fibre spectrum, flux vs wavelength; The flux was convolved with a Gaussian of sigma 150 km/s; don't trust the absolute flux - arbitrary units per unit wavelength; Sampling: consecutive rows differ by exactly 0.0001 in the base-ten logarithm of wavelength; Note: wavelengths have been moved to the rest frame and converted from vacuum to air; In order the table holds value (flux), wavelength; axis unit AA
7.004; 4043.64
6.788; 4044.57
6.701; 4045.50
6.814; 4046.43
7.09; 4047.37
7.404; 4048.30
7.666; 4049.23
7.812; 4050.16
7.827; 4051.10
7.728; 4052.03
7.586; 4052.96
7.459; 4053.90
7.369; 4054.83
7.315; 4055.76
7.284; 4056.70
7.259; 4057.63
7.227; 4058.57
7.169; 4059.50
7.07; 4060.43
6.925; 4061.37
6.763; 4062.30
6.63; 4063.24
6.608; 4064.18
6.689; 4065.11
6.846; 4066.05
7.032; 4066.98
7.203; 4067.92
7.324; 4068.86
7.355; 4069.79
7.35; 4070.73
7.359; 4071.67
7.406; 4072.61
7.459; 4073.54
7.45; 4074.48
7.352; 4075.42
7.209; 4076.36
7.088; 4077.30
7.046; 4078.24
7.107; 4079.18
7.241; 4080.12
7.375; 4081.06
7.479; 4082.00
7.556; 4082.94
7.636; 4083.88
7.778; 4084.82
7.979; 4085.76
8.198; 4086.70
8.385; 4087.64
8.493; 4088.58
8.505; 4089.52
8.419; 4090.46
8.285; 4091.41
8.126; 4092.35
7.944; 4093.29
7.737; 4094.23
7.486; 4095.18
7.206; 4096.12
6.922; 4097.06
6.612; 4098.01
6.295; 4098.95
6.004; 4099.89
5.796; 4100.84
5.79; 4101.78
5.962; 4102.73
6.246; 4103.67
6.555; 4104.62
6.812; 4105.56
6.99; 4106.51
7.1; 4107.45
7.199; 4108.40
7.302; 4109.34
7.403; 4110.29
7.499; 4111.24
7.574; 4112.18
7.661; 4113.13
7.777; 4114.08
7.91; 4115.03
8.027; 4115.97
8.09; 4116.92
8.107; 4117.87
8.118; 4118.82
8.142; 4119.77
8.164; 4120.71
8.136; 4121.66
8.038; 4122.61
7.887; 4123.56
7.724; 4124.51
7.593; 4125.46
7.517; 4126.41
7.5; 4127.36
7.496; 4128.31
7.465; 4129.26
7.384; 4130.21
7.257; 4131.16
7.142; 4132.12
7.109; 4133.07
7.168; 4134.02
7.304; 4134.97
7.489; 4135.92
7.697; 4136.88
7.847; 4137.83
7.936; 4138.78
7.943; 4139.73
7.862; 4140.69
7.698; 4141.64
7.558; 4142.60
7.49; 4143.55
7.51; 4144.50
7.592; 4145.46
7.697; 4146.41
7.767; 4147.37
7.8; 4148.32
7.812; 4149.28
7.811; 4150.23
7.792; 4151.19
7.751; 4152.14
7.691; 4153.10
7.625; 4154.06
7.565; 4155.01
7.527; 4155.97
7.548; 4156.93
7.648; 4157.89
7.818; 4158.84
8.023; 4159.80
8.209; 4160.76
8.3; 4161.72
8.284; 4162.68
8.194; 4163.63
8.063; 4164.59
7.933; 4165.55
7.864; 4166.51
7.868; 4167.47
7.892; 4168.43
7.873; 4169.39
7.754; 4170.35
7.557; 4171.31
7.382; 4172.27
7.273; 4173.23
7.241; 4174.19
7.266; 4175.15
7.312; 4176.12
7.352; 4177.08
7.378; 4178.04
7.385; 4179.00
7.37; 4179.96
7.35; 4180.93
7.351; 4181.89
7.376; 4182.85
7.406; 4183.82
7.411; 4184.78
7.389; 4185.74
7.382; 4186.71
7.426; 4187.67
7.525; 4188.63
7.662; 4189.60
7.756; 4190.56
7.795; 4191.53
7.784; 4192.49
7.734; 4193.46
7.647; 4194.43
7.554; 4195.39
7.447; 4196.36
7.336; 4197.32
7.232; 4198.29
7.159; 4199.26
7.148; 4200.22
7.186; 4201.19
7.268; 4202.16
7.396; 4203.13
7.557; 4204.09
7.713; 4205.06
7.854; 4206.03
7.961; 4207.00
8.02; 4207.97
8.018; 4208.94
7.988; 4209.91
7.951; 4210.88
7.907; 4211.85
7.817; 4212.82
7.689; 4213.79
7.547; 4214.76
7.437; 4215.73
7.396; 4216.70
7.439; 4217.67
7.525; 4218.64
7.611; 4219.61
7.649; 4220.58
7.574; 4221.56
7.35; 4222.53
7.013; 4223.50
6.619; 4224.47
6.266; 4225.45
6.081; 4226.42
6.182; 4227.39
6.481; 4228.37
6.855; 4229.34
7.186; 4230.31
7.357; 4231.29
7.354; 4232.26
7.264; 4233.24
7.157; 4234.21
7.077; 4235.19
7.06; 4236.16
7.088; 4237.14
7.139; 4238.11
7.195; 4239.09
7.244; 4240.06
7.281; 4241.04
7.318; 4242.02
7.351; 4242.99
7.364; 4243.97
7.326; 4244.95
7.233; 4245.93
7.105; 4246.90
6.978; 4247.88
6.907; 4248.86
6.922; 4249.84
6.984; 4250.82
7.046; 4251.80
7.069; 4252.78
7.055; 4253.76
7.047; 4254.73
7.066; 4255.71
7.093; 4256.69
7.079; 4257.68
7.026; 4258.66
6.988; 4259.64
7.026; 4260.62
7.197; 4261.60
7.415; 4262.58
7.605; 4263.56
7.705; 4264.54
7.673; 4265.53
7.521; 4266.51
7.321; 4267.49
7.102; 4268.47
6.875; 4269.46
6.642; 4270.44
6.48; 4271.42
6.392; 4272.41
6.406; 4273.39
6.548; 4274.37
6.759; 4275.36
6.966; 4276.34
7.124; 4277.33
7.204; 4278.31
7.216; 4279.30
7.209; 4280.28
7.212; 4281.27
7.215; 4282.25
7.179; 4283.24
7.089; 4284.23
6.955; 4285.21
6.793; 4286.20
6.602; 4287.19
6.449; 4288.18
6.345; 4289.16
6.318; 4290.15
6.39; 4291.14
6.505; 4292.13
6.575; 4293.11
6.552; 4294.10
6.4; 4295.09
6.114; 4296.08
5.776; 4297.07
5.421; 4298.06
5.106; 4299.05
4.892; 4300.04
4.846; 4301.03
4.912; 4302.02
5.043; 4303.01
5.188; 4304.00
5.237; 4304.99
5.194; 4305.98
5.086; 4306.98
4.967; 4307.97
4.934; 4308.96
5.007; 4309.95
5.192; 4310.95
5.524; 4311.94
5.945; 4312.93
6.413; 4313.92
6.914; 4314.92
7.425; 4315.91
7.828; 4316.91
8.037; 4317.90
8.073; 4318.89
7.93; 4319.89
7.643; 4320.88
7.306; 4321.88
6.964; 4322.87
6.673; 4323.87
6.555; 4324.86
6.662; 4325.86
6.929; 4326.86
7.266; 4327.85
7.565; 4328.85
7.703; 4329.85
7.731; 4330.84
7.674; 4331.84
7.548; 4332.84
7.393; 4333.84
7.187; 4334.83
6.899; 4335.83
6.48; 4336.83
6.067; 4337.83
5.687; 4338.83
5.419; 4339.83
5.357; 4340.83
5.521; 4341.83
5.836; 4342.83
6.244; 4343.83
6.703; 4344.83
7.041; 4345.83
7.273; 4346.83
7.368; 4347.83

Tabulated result -195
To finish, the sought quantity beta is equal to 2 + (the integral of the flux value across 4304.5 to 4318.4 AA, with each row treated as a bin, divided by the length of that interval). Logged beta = 8.0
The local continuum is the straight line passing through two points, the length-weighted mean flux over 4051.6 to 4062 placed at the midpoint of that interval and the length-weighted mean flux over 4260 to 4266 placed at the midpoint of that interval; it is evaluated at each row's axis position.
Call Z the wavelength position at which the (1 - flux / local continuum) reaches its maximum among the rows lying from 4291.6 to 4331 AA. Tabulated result 4301.03 AA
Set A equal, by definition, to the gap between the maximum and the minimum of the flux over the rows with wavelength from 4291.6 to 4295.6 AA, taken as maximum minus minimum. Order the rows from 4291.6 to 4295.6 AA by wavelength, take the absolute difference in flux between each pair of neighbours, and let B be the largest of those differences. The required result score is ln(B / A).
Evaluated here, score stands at -0.1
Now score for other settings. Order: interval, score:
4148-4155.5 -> -1.3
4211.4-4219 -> -1.3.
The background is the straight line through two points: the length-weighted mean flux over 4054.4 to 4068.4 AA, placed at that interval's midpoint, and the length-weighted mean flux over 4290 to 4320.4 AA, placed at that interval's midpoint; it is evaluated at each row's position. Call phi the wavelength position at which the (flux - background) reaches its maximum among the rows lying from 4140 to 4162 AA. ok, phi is 4161.72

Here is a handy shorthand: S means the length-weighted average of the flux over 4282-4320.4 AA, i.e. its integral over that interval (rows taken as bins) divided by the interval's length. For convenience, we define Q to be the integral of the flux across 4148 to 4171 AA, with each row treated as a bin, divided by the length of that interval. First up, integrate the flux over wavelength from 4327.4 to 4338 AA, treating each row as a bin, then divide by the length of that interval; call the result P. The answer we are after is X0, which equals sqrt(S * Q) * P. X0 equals 50.5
